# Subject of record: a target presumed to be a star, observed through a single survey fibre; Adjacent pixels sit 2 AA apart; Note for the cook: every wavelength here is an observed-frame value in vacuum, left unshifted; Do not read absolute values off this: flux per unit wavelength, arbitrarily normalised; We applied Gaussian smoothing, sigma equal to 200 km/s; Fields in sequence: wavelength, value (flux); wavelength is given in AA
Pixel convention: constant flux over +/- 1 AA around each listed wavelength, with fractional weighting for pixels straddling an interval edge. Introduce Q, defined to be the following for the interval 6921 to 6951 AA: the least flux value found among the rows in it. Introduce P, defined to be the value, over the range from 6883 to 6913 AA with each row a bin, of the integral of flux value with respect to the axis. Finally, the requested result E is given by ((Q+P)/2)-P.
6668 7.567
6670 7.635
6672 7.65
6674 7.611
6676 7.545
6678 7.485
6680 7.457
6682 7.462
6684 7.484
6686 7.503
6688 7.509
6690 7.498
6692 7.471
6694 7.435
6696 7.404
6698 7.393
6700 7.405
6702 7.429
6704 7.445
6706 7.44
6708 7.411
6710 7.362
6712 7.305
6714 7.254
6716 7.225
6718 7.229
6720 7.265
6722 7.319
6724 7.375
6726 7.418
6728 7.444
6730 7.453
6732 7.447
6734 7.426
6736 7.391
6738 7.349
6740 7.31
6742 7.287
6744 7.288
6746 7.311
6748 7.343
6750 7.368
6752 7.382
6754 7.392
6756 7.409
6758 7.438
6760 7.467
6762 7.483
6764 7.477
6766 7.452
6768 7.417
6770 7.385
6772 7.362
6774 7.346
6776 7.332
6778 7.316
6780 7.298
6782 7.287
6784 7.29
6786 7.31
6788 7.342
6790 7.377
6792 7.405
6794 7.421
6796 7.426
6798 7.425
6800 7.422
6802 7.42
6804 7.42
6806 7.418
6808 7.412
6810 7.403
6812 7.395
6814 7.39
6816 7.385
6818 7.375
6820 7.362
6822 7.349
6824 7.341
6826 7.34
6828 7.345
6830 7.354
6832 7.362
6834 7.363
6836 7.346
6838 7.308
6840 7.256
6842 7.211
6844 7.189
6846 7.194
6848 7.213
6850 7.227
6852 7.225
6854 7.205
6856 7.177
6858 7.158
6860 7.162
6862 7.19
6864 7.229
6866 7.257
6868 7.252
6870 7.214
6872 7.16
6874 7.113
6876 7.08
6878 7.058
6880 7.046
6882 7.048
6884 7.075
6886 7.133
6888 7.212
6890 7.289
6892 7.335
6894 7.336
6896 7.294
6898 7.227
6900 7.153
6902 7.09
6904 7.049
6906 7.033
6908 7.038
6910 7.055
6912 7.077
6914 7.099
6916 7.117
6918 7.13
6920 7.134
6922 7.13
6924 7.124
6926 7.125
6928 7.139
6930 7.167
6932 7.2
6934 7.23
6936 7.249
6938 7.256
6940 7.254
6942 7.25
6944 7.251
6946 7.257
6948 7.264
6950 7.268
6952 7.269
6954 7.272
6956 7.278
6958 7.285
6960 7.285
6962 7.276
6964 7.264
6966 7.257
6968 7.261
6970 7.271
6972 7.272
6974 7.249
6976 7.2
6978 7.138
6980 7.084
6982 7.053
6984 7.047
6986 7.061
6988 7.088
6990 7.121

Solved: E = -104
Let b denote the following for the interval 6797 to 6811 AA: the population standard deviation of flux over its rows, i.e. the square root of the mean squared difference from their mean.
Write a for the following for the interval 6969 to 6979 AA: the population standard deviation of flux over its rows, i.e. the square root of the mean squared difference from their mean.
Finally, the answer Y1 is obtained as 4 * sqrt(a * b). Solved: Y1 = 0.07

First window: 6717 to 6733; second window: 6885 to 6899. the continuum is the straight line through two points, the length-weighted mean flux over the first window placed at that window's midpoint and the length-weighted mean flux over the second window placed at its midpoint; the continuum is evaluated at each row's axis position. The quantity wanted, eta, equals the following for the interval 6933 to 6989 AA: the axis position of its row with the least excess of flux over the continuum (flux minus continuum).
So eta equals 6984 AA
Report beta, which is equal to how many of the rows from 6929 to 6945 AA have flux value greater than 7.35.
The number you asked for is 0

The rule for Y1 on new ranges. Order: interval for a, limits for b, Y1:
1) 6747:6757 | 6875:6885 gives 0.07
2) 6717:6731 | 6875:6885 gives 0.13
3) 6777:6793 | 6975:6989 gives 0.18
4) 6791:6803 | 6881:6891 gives 0.10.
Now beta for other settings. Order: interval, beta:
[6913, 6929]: 0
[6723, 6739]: 7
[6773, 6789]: 0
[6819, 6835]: 4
